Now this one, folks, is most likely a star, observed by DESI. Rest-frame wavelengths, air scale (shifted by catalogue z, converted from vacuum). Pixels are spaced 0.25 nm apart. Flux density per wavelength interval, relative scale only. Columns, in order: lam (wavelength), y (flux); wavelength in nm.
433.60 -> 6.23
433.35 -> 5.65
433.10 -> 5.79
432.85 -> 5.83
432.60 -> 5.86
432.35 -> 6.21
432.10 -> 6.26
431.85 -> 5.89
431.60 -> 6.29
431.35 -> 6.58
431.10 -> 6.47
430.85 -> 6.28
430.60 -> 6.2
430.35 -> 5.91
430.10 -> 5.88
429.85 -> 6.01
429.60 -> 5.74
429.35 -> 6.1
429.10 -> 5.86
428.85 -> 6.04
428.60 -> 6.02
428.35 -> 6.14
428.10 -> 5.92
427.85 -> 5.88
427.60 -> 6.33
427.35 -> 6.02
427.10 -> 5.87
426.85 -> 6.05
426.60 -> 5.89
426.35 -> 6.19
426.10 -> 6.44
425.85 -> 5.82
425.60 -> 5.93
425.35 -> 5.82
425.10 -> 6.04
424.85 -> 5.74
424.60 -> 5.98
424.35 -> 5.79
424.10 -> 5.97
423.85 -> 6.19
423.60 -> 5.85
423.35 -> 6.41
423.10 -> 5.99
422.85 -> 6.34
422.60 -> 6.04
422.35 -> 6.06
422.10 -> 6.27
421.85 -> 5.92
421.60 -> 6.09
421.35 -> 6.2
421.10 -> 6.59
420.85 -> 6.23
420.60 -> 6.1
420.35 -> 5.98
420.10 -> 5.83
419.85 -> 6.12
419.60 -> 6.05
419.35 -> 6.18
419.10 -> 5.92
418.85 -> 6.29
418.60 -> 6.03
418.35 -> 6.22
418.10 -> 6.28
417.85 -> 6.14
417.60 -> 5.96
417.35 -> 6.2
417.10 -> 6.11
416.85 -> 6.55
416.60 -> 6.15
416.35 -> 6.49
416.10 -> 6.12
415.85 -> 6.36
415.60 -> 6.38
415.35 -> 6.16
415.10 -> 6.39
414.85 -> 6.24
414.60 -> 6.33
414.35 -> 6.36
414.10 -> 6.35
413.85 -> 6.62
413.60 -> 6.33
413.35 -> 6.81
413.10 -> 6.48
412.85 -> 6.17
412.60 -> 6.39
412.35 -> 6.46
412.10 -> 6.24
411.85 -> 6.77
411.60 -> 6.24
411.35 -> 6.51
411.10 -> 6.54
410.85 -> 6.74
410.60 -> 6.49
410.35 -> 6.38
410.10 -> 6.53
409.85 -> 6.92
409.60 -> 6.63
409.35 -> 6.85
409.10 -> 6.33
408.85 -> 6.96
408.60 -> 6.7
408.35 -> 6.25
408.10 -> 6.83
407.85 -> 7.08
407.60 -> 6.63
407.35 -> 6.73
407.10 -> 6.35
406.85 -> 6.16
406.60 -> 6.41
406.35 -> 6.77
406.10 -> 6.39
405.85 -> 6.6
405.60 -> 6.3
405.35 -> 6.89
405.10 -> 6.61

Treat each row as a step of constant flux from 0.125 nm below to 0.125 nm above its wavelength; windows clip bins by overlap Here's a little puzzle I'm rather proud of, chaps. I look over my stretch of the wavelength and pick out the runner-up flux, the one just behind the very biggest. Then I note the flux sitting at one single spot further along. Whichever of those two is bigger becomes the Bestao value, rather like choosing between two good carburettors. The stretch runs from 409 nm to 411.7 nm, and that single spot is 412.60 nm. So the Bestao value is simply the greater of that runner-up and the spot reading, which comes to 6.85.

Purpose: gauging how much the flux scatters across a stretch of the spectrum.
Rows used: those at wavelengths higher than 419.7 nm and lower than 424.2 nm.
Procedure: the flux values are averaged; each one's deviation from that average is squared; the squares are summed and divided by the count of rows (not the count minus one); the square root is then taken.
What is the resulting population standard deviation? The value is 0.19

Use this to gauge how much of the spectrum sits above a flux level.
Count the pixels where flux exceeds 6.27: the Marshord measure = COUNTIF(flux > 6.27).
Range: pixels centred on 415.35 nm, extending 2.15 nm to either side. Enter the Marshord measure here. 11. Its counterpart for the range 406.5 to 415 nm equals 28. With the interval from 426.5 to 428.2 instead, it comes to 1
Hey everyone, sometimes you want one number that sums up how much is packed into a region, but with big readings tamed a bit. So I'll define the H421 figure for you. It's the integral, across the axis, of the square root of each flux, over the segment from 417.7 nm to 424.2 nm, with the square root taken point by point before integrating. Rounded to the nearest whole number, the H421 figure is 16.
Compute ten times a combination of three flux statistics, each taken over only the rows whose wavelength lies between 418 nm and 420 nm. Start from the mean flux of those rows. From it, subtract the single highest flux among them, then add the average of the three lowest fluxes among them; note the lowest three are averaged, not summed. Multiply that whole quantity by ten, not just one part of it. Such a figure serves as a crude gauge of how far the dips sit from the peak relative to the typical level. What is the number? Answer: 58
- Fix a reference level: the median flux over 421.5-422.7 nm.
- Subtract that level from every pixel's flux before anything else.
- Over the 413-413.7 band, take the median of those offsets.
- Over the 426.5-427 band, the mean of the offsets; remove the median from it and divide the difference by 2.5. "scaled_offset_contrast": -0.20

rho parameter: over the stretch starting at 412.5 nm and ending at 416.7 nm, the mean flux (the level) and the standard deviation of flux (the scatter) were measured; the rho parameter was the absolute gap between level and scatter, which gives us 6.19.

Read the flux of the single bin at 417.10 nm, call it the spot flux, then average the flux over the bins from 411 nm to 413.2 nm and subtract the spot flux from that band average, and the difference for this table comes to 0.31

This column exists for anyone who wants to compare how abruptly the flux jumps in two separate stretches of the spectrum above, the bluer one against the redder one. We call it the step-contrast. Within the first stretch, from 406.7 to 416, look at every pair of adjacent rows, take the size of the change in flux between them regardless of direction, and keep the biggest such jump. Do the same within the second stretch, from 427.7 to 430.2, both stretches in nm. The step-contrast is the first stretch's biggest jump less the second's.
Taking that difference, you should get 0.27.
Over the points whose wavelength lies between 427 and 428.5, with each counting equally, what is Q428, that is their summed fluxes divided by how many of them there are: 6.03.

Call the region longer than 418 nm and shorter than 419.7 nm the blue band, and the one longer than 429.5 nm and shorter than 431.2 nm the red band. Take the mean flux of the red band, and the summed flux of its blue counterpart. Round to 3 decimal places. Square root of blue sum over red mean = 2.661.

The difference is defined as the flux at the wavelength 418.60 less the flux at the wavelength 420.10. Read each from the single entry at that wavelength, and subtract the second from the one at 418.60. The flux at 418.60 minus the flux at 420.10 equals 0.2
